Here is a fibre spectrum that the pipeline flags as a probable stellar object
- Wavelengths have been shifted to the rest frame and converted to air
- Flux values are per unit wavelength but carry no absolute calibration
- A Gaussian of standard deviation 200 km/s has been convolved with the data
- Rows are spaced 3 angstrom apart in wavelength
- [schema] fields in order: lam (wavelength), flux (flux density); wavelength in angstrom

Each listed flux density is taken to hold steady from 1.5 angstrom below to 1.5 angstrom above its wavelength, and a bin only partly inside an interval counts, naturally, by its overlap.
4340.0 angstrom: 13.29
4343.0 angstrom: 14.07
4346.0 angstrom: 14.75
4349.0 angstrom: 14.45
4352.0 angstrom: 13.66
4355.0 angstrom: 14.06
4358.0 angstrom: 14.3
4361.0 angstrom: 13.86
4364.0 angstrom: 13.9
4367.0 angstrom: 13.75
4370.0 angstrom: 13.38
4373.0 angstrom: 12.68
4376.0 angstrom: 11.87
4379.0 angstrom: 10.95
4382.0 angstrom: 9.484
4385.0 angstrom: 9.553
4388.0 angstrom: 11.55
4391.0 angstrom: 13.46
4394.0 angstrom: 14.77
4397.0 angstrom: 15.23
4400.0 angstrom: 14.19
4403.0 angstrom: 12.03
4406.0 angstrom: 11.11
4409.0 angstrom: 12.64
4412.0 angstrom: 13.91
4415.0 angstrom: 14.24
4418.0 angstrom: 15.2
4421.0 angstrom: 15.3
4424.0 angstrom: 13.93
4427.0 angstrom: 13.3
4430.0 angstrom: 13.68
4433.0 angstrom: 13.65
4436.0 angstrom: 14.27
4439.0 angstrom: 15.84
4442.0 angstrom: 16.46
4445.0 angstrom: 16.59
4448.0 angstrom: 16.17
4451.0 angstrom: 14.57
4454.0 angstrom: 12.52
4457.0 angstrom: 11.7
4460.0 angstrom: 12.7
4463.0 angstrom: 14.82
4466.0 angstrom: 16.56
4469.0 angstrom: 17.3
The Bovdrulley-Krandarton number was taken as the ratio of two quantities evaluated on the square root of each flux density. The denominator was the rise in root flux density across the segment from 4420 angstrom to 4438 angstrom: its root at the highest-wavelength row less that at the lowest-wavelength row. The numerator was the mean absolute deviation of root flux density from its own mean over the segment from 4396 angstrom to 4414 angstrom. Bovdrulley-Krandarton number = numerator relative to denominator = -1.3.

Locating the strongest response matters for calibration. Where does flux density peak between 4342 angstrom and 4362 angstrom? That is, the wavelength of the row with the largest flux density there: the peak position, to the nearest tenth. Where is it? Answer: 4346.0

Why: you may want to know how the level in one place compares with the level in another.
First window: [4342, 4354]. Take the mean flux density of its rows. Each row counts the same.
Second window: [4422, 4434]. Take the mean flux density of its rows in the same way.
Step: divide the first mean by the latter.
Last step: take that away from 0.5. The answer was -0.5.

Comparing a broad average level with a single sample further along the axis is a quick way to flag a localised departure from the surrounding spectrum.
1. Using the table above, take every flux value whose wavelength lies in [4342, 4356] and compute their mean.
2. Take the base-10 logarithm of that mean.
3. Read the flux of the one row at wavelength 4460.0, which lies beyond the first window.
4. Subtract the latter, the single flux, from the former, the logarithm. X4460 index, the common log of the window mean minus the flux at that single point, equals -11.5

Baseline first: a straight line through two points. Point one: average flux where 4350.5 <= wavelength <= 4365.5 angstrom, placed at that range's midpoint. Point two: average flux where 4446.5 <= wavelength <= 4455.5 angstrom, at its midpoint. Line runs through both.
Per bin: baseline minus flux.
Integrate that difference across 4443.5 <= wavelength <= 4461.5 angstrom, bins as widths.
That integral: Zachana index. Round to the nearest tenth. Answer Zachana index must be 6.9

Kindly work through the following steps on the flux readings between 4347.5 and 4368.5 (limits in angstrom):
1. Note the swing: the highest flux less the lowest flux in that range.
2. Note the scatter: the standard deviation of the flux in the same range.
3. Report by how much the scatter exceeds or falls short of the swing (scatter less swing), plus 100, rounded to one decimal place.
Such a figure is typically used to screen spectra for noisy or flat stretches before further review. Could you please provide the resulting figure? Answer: 99.5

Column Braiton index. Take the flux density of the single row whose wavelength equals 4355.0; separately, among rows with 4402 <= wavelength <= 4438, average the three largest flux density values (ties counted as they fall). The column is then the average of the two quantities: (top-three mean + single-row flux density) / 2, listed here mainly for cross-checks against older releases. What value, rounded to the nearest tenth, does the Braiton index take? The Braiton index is 14.5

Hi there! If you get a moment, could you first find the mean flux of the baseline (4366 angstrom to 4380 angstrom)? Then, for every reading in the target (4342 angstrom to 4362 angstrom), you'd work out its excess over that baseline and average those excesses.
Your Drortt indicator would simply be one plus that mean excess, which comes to 2.64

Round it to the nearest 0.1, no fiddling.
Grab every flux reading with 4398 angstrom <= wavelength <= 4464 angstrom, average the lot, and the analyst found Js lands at 14.0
